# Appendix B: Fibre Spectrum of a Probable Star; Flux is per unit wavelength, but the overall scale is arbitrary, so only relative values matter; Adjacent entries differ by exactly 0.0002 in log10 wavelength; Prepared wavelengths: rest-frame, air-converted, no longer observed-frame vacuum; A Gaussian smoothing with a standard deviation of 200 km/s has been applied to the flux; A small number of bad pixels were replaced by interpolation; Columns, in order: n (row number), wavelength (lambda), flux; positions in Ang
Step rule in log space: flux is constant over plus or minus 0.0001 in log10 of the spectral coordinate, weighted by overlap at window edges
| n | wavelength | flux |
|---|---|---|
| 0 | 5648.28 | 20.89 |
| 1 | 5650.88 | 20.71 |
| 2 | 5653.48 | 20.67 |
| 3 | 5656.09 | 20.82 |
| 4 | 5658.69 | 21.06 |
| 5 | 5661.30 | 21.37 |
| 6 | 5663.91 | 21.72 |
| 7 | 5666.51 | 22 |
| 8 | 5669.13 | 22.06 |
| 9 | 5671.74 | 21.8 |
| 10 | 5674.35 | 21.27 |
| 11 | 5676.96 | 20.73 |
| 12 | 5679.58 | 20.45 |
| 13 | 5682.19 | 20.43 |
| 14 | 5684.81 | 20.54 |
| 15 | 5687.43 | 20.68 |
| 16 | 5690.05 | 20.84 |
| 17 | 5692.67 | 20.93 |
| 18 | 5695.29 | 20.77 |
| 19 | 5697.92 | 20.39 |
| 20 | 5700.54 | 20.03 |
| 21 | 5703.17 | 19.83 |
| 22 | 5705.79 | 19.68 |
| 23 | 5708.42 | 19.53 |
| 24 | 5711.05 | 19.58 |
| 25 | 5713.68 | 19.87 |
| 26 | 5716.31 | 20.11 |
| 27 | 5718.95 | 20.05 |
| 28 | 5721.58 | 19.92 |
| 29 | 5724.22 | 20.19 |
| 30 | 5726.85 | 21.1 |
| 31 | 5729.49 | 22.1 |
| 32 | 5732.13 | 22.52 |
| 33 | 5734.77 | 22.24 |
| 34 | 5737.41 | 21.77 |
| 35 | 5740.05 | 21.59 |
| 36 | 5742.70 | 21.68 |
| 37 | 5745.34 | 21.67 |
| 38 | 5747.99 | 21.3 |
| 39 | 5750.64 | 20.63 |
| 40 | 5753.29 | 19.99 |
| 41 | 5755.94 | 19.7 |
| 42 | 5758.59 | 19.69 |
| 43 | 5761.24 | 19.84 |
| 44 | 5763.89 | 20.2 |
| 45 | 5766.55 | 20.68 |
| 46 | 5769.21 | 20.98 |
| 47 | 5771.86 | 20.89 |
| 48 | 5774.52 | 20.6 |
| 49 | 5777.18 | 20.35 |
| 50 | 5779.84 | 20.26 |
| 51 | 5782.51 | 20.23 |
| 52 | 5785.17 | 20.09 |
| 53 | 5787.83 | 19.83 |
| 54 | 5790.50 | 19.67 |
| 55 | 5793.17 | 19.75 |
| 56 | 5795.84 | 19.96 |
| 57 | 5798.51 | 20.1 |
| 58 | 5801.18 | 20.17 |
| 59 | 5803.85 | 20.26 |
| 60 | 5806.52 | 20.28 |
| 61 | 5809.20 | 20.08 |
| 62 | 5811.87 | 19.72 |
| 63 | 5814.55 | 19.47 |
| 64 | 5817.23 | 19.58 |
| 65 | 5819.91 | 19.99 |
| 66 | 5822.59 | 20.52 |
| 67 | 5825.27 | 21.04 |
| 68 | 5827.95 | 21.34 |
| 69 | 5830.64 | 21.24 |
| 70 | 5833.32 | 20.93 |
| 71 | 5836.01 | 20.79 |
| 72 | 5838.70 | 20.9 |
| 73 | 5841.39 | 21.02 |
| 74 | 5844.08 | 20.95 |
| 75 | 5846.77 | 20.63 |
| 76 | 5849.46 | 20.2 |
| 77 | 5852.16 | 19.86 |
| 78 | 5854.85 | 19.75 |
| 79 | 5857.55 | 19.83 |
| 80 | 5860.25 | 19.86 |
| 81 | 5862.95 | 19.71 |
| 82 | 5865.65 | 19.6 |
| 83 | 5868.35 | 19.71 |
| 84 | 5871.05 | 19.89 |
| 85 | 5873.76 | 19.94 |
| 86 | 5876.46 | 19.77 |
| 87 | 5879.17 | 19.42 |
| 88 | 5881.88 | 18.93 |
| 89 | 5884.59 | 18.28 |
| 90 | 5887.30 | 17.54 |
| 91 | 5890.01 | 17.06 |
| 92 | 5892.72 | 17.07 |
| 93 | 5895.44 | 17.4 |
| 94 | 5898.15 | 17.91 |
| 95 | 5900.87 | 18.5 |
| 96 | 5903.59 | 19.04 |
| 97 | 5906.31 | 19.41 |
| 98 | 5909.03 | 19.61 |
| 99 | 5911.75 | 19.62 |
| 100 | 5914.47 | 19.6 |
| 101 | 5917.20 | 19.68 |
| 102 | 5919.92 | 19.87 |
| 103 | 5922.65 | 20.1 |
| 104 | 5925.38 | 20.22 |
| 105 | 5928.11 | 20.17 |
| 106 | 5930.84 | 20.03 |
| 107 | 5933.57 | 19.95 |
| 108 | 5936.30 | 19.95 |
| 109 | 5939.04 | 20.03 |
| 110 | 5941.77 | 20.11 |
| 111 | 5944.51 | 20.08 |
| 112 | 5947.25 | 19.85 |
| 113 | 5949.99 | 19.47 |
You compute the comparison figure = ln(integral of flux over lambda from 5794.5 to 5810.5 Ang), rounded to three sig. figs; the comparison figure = 5.78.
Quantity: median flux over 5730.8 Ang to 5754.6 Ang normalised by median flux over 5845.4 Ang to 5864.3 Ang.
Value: 1.09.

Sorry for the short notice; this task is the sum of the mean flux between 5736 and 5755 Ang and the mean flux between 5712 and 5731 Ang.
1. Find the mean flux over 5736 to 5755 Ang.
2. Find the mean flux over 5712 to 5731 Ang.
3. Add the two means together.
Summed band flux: 41.7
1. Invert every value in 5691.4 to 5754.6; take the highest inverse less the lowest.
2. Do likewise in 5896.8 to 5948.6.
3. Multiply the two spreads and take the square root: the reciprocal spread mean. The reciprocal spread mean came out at 0.007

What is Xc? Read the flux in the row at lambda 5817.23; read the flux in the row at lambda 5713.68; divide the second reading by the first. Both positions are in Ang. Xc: 1.01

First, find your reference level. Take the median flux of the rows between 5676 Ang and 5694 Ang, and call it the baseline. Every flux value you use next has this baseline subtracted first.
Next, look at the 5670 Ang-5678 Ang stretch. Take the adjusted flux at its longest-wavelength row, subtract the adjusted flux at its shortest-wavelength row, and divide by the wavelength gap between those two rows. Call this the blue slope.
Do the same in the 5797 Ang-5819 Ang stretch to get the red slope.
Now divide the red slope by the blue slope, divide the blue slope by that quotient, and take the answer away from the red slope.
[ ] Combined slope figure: 1.5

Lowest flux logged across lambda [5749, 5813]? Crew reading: 19.67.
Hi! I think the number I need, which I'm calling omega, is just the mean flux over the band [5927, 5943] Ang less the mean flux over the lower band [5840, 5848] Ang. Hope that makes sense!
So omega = -0.83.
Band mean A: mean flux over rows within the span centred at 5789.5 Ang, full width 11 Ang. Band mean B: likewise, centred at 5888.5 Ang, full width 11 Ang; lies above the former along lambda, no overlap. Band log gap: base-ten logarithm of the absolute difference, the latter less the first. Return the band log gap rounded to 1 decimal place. 0.4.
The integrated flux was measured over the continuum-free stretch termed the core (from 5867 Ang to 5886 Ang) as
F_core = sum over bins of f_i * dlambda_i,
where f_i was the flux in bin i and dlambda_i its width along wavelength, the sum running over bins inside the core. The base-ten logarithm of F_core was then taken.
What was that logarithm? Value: 2.57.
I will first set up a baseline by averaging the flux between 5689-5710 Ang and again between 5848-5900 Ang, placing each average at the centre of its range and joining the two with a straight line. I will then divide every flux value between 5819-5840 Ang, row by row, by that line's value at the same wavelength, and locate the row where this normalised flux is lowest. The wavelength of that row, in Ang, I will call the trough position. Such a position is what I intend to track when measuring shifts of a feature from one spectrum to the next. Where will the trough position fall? 5819.91 Ang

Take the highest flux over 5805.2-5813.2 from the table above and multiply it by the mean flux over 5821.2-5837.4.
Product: 425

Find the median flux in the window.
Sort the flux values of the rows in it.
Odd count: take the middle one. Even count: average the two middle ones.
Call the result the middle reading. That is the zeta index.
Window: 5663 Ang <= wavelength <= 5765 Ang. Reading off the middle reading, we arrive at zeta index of 20.6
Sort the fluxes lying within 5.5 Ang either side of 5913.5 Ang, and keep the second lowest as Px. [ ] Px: 19.61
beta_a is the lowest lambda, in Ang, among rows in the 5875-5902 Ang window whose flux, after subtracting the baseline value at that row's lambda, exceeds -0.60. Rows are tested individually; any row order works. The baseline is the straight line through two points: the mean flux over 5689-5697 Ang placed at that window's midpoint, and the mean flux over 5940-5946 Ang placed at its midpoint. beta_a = 5876.46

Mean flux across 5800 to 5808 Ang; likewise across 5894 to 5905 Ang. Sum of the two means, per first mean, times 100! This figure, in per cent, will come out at 190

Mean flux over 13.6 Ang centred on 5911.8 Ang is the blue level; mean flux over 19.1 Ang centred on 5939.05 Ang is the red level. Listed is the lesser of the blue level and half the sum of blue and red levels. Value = 19.6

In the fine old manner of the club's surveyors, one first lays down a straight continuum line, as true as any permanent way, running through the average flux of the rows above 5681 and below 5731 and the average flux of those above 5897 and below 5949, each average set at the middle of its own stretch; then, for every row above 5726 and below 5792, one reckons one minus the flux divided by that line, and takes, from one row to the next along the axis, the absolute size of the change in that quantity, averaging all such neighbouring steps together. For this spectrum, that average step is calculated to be 0.0143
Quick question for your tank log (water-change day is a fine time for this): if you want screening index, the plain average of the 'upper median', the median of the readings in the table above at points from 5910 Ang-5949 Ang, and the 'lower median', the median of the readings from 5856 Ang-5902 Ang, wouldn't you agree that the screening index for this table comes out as 19.7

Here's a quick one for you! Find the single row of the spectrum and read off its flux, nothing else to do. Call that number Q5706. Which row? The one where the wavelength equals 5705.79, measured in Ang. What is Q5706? 19.68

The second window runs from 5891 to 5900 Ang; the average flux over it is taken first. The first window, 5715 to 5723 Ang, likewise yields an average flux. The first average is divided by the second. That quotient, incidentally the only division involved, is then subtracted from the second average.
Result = 16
